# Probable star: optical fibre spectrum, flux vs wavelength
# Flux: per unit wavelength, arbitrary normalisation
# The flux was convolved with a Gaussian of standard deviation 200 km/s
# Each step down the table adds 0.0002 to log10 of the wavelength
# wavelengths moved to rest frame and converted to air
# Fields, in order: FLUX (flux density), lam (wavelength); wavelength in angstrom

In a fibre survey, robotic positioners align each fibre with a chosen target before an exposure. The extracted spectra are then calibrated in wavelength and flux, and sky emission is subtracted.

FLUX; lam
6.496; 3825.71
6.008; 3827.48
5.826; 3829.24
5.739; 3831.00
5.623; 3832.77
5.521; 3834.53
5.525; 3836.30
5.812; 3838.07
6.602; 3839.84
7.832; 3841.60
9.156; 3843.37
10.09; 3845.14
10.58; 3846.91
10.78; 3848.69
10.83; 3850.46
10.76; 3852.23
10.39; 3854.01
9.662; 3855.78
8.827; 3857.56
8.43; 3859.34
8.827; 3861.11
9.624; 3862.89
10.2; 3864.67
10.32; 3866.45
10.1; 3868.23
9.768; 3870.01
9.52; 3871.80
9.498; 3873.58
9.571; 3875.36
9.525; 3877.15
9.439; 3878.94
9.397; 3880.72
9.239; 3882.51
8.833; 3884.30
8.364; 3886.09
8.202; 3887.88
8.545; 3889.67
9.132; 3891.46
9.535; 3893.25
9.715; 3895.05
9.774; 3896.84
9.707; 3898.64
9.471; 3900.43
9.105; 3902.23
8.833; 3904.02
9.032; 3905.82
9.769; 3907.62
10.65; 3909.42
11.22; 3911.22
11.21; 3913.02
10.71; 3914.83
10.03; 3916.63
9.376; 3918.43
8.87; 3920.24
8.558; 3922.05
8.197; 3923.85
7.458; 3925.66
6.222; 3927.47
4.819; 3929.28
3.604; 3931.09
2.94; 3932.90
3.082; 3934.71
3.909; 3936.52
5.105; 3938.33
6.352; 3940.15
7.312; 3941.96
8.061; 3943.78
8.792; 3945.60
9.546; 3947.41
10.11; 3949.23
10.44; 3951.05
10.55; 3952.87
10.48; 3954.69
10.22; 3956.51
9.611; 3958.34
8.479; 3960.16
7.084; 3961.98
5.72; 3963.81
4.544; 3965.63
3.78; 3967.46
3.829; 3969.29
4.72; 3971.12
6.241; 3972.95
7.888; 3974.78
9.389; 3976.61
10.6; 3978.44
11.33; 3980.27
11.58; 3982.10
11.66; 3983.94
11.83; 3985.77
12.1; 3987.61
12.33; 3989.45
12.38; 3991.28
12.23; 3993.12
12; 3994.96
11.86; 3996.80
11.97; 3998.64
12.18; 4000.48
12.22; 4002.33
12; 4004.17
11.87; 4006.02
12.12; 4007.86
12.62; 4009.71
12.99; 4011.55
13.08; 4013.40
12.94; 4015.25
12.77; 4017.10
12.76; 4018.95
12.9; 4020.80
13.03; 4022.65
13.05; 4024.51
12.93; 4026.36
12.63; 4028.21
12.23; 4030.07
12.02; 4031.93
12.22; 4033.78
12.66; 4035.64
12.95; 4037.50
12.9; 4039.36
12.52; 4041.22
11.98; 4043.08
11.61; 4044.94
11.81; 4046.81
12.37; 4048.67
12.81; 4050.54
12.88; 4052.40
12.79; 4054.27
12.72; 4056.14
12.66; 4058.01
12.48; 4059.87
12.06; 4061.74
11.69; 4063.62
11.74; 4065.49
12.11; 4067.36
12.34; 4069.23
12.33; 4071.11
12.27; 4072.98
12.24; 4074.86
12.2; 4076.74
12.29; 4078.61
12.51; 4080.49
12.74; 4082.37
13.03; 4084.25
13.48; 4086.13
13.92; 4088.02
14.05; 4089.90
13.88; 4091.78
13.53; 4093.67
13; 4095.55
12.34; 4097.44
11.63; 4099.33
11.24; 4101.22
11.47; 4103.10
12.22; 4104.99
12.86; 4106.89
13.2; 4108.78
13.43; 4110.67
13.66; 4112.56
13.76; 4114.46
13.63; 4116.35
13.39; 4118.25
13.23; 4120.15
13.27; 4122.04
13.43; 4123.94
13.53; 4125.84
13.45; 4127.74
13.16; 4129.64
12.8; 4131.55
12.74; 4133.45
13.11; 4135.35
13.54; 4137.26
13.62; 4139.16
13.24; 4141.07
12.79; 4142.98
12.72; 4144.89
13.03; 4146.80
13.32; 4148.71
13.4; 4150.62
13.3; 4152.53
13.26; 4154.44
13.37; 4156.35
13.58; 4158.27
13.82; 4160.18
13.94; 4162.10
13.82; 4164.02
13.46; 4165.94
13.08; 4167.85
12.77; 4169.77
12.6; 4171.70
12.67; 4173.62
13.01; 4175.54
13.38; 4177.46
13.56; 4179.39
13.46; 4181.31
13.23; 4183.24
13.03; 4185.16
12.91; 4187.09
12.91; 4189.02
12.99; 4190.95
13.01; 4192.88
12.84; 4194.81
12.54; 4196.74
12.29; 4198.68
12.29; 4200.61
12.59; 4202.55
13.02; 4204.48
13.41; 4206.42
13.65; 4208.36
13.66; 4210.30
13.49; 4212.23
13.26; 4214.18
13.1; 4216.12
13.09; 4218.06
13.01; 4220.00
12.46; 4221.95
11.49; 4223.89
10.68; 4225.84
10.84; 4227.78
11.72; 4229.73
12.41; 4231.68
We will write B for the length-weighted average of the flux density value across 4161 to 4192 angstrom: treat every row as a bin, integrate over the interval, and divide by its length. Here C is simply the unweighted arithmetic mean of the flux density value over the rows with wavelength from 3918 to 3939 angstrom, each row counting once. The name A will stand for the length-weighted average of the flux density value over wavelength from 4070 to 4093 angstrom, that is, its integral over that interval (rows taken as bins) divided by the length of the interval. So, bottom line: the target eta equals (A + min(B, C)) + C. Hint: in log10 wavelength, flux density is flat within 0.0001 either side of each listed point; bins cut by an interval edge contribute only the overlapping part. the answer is 24.9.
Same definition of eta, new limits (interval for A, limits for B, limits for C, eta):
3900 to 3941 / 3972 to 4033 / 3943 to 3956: 27.2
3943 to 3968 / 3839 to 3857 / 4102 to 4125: 31.2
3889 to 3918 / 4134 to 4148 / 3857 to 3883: 28.8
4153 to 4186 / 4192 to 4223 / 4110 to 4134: 39.6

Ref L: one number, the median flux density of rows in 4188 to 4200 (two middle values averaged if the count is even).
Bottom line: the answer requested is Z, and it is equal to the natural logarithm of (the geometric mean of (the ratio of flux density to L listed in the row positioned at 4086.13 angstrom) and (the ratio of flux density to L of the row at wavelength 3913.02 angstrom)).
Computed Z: -0.05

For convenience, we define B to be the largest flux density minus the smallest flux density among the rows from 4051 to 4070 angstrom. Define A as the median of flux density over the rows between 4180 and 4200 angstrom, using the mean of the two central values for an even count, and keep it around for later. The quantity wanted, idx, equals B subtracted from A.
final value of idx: 11.8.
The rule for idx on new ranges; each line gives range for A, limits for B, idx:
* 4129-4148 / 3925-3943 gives 8.6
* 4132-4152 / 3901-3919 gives 10.8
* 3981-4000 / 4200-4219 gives 10.6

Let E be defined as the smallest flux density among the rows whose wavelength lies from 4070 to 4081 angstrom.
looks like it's 12.2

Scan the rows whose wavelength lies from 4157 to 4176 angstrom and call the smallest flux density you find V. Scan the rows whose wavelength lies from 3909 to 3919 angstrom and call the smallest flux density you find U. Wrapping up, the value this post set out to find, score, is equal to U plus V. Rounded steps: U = 9.376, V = 12.6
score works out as 22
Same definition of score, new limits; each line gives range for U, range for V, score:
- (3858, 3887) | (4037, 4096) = 20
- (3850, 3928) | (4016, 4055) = 18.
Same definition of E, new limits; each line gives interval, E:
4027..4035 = 12.02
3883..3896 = 8.202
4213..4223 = 12.46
